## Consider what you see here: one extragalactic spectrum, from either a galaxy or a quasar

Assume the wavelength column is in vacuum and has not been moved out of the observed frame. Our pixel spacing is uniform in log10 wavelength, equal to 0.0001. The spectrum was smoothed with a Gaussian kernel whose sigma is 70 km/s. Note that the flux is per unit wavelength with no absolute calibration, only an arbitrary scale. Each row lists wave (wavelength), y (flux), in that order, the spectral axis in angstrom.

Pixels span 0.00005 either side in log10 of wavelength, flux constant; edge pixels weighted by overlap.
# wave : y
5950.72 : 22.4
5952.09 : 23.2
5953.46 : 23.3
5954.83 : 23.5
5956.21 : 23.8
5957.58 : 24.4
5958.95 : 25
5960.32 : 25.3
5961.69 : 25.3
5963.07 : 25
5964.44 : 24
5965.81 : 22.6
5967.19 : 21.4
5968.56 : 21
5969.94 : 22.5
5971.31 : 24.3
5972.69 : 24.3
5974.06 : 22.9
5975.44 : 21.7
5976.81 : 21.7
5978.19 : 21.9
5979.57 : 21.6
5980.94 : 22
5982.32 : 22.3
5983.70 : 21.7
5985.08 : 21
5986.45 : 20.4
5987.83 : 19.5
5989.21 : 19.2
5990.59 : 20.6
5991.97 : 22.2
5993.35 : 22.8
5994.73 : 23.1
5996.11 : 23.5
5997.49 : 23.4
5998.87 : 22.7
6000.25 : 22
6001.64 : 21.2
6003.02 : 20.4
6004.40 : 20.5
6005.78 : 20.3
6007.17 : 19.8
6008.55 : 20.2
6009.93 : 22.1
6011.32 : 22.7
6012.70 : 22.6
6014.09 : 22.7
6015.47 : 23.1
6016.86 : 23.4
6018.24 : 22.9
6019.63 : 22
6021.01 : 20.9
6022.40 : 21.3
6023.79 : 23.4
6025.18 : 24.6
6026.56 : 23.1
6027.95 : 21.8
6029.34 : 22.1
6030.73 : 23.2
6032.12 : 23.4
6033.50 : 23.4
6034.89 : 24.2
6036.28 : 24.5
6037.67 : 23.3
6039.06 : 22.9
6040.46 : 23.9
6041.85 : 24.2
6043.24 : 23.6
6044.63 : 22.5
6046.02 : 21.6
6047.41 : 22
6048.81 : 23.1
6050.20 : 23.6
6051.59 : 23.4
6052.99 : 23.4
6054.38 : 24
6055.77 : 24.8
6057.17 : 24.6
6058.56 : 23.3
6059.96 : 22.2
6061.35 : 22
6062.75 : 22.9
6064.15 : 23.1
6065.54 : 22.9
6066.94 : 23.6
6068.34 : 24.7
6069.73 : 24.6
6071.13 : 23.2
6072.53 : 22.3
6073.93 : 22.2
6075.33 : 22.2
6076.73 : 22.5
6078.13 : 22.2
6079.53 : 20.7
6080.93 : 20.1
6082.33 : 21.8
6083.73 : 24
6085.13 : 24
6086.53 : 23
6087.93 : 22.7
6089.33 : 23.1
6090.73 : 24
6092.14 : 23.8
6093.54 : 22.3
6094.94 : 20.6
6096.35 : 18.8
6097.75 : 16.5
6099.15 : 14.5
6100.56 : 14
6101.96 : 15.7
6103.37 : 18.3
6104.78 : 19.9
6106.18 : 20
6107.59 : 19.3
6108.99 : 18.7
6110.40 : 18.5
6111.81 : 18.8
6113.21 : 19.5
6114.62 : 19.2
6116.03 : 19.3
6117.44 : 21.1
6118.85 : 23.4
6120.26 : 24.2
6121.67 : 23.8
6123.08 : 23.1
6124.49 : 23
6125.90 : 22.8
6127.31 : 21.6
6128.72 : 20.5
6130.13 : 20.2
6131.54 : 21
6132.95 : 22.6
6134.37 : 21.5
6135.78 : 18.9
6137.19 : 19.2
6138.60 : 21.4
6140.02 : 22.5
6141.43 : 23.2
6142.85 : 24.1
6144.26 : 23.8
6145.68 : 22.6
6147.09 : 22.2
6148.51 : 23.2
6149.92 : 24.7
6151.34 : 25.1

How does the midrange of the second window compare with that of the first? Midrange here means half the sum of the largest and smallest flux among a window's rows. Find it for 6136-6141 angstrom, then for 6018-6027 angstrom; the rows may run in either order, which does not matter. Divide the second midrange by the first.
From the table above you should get 1.09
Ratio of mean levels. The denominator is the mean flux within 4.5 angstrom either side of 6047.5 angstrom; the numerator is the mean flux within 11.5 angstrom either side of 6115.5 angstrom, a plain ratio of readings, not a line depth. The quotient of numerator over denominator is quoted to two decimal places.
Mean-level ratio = 0.92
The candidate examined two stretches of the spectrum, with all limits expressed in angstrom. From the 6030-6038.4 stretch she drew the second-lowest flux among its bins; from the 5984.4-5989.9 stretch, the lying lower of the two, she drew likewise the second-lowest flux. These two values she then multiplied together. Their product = 454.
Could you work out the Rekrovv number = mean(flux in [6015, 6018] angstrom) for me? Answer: 23.2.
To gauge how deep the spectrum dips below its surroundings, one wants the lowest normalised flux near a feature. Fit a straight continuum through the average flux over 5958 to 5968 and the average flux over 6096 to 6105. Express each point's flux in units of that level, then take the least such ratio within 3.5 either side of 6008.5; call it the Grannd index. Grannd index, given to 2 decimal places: 0.91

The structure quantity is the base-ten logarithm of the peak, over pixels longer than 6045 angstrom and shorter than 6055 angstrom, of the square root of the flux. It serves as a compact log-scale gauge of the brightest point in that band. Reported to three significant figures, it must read 0.690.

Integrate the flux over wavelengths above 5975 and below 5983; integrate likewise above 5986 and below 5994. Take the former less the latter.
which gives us 9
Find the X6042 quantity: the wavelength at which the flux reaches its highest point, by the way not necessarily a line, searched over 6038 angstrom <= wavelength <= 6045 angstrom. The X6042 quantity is 6041.85 angstrom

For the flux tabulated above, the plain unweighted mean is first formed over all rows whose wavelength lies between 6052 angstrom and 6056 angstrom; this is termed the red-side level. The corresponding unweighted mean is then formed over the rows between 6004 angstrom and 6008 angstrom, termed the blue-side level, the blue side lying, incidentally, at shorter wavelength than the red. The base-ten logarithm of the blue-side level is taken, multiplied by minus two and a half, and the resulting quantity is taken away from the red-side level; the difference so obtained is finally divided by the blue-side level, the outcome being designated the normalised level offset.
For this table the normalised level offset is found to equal 1.35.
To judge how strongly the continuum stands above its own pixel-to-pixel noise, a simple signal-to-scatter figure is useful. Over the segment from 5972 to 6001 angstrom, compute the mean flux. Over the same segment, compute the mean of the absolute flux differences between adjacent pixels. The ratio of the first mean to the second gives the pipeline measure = 34.5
